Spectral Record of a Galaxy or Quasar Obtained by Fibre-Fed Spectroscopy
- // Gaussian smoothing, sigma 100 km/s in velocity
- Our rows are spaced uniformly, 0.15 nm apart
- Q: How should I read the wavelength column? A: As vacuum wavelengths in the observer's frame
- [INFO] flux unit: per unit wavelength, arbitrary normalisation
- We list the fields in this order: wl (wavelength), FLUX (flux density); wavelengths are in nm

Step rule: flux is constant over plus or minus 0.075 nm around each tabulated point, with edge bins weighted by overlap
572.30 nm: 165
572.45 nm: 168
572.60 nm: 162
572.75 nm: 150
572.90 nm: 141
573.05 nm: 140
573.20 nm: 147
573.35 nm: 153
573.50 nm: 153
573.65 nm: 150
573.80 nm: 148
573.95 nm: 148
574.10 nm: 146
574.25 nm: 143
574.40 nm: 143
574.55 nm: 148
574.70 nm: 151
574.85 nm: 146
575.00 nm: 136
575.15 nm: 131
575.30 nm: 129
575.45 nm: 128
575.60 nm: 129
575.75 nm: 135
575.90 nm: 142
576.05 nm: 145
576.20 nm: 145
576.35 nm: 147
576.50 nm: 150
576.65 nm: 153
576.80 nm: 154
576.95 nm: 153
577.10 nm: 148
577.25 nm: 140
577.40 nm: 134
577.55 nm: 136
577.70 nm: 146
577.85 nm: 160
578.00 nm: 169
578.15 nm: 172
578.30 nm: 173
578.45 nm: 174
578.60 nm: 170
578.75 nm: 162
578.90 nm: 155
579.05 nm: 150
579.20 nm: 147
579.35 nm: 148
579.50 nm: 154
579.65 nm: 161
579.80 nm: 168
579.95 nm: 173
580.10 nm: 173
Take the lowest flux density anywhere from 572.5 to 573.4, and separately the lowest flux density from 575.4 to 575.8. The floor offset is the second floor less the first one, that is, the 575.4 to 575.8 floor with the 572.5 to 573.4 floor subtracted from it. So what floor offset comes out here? -12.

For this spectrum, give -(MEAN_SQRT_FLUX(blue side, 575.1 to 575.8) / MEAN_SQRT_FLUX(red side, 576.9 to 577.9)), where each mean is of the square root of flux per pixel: -0.95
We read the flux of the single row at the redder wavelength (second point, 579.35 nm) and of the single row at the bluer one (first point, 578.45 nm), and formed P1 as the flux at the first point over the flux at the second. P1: 1.18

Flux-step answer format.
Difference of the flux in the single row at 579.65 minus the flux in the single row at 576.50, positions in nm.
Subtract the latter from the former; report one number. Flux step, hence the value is 11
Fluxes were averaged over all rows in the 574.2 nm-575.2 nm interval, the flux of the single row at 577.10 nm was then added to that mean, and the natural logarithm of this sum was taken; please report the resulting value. 5.67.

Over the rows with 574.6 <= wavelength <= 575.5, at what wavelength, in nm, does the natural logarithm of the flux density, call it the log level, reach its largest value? 574.70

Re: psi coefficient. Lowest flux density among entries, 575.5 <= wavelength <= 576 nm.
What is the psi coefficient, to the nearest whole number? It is 129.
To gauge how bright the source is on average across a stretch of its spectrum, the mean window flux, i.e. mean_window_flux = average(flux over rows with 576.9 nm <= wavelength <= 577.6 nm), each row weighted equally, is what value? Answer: 142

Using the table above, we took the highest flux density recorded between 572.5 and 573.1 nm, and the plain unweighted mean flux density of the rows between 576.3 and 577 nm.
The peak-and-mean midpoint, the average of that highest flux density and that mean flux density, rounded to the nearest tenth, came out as 156.7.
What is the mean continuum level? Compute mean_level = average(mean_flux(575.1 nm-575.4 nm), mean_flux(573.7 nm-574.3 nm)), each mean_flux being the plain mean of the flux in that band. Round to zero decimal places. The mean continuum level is 138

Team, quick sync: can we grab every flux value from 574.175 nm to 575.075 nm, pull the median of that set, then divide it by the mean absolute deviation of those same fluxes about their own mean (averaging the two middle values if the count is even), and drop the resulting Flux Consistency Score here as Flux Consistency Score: 37.7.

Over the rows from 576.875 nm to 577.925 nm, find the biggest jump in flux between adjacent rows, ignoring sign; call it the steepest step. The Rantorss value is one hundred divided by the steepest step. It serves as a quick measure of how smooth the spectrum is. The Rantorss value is 7.1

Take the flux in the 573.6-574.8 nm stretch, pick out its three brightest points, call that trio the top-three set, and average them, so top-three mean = 150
